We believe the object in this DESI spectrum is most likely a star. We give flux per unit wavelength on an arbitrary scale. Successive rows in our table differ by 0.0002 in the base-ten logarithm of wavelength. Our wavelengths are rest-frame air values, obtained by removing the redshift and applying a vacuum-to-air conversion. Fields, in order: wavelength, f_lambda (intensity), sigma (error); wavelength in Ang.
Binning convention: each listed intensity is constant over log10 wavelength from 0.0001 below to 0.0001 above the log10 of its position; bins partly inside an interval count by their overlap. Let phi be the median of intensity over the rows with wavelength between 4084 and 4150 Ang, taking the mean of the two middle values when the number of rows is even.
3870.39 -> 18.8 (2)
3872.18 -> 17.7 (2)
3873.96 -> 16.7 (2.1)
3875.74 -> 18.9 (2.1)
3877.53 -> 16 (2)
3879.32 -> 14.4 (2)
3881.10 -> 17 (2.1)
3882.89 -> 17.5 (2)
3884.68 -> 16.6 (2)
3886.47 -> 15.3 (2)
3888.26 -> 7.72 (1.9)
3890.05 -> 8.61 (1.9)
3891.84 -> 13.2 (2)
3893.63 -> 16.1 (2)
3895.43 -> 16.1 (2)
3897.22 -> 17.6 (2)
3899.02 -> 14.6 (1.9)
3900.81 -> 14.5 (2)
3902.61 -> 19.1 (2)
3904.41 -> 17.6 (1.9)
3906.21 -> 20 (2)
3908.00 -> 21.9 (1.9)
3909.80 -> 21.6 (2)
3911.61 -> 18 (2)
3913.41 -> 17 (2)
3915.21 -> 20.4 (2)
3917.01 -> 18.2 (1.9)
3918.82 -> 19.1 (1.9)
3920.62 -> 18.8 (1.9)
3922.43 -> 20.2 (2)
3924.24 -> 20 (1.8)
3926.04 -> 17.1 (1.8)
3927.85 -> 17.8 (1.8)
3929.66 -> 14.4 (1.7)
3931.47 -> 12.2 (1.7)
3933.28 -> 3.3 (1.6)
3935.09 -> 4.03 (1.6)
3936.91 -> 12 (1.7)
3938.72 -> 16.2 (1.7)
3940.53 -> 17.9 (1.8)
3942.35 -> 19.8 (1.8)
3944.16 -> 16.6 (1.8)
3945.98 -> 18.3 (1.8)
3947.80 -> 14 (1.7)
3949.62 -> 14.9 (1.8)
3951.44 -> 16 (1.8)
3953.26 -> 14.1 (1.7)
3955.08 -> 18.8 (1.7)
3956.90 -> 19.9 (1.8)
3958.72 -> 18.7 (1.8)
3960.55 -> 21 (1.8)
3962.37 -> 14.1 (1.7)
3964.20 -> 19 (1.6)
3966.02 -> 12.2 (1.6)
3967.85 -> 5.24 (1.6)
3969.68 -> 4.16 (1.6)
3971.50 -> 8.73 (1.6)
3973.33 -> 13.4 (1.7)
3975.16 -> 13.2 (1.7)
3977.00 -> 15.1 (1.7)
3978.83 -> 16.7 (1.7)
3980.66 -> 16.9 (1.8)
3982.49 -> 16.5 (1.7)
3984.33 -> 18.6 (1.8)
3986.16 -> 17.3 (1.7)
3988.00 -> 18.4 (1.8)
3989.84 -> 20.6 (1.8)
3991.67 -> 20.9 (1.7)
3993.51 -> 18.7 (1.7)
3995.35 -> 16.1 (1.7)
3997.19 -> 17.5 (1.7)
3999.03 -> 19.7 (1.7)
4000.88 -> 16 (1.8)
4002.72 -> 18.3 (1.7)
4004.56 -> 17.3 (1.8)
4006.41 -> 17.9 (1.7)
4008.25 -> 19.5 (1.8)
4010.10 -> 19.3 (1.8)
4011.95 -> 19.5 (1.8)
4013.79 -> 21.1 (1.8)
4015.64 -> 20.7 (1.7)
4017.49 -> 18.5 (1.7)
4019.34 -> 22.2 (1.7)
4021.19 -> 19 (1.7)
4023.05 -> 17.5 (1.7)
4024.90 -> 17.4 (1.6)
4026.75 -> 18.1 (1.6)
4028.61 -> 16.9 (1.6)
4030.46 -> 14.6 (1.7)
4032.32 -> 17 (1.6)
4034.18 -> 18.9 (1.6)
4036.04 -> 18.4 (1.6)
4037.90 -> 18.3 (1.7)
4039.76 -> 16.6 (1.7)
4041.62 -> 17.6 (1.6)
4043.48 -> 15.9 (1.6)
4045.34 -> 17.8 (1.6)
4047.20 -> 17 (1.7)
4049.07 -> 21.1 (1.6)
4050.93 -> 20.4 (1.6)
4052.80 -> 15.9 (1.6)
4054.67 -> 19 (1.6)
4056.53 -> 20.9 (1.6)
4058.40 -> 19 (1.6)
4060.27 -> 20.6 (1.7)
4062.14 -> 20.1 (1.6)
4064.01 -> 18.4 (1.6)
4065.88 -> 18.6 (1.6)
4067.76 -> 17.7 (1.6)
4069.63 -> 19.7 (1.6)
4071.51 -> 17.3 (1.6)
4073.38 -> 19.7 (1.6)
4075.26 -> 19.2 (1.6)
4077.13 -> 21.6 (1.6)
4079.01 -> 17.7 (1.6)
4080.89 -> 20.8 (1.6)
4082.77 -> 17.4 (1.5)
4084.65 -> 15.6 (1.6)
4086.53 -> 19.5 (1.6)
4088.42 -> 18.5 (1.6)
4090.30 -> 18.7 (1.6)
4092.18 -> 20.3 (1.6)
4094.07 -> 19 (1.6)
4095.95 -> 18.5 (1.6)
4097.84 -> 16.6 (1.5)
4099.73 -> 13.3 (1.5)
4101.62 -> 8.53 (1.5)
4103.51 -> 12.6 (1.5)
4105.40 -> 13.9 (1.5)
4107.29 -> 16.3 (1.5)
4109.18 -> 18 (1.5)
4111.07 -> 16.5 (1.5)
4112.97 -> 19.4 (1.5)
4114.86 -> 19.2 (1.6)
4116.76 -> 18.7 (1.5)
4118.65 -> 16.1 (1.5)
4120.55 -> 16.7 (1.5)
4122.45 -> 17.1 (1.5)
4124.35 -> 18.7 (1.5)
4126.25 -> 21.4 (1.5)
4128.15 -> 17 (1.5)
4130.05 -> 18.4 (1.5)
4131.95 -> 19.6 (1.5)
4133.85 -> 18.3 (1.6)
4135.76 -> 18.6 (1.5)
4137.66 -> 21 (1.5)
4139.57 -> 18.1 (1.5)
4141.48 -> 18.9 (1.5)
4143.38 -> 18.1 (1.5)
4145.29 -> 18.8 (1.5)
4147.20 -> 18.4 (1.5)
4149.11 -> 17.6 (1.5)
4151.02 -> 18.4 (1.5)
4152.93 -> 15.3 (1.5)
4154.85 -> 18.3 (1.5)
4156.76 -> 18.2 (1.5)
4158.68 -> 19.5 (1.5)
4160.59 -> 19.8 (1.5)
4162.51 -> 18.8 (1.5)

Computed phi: 18.4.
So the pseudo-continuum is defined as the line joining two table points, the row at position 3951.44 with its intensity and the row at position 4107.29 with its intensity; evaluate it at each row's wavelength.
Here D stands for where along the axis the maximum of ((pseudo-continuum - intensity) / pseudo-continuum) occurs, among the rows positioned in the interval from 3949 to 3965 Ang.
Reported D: 3962.37 Ang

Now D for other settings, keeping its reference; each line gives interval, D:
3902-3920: 3913.41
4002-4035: 4030.46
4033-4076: 4052.80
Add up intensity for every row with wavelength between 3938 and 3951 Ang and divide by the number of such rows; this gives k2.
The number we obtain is 16.8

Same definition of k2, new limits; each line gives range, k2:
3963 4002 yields 15.5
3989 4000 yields 18.9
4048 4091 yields 19.0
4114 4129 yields 18.1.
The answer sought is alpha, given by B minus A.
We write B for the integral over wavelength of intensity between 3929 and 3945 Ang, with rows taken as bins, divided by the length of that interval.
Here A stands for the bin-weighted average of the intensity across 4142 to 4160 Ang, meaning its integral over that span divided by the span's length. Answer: -5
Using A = 18.1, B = 12.9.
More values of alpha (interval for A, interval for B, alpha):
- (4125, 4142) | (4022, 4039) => -2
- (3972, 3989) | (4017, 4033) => 2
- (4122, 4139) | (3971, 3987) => -4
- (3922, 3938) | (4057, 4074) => 6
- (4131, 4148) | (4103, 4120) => -2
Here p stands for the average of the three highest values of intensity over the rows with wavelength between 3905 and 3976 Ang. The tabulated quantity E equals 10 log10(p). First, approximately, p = 21.5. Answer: 13.32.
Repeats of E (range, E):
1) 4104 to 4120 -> 12.81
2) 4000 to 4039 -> 13.29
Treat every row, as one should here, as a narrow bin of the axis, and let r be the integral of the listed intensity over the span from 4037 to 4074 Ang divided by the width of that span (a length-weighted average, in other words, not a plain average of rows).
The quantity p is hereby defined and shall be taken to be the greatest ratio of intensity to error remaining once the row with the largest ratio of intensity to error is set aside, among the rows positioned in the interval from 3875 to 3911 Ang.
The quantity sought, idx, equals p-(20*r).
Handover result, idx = -361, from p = 10.8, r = 18.6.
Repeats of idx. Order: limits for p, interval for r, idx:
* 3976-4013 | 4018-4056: -349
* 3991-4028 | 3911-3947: -309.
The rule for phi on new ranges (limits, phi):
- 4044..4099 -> 19.0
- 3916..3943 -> 17.8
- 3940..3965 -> 18.1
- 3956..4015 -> 17.7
